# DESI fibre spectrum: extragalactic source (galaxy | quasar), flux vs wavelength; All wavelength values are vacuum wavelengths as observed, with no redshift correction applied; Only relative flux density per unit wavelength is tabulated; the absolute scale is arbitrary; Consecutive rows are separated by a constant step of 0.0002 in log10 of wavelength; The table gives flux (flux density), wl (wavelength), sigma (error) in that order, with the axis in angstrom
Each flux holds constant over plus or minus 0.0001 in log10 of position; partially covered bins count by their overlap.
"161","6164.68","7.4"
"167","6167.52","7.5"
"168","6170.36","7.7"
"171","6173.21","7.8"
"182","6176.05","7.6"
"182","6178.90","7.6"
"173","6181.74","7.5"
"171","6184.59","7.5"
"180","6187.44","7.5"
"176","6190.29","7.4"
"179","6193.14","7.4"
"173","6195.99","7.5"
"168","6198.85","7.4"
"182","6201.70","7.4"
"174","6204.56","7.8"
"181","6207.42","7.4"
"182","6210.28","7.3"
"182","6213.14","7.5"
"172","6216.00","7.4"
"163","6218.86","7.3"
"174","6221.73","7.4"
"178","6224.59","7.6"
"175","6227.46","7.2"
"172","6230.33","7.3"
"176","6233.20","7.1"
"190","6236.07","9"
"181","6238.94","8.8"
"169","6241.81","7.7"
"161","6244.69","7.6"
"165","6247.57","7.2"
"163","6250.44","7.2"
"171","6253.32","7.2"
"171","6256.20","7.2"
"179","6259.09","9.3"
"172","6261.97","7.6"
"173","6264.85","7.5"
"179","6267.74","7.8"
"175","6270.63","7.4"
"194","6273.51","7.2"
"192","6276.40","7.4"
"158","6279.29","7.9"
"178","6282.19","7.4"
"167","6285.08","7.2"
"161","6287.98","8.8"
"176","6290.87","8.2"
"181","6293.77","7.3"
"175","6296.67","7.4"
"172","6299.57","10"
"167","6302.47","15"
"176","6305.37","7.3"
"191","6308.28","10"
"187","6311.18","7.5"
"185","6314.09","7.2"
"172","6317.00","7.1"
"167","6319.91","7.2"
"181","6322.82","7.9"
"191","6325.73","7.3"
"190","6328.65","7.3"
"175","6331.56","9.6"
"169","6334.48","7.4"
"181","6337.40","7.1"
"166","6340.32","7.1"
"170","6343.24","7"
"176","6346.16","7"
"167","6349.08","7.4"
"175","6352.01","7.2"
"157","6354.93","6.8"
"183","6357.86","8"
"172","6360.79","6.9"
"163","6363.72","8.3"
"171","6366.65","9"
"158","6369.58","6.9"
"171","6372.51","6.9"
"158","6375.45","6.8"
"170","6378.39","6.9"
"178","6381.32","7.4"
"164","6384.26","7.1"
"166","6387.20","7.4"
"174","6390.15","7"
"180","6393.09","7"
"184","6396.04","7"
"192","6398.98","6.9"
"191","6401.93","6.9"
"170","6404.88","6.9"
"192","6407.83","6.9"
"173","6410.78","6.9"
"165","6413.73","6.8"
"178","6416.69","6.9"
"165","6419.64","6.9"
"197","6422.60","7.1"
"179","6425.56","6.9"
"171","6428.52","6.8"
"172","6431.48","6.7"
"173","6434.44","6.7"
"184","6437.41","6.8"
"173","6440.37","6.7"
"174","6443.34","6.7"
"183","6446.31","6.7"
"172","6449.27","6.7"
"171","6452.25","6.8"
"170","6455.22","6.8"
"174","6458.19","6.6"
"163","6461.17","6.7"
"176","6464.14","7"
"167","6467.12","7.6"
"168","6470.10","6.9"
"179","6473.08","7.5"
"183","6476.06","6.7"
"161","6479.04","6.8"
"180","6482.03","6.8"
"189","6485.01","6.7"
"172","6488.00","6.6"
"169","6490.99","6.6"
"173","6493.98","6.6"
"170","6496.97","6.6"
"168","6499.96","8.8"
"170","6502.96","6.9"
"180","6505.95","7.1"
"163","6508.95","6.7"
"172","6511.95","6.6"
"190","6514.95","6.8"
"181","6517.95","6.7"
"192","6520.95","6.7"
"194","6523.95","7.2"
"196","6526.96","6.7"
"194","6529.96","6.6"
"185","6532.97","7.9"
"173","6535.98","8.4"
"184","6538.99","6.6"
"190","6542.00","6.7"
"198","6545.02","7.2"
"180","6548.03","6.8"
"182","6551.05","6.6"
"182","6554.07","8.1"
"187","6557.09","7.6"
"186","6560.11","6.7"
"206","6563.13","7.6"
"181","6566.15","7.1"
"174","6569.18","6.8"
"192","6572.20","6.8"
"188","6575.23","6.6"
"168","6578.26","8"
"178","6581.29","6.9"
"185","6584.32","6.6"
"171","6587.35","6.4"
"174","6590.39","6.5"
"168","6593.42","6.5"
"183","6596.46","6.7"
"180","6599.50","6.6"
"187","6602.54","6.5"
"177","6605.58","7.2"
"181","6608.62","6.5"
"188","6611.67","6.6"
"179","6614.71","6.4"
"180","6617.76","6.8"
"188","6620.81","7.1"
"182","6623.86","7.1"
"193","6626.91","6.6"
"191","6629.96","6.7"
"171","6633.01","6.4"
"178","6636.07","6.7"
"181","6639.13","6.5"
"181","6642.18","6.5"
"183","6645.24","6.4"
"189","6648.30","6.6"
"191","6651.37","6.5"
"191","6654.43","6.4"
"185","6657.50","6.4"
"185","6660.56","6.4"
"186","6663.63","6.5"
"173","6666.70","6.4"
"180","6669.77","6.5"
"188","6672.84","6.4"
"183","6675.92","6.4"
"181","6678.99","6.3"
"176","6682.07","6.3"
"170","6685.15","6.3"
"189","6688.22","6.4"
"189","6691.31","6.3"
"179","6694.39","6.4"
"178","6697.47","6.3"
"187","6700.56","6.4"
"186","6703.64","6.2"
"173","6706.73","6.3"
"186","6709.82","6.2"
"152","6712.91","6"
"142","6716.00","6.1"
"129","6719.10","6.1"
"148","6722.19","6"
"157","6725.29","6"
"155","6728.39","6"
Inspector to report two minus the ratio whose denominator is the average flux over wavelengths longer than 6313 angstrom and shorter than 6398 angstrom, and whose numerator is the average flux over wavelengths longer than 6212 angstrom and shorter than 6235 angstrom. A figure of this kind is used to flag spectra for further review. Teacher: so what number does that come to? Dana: 0.99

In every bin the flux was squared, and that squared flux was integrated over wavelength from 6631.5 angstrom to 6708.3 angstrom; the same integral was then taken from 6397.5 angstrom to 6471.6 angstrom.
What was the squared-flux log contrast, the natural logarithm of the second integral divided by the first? -0.11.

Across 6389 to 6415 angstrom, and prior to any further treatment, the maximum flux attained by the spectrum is 192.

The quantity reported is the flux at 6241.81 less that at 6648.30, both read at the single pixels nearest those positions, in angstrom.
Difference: -20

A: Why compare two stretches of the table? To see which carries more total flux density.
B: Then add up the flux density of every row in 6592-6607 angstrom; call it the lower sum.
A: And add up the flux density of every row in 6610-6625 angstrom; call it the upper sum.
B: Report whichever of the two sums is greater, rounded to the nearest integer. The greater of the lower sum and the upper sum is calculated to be 917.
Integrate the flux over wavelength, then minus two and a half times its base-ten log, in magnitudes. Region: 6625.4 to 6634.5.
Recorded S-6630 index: -8.07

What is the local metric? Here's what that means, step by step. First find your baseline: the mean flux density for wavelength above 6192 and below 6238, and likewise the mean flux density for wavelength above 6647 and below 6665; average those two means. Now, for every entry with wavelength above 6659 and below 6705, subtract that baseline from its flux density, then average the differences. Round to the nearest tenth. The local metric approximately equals -0.1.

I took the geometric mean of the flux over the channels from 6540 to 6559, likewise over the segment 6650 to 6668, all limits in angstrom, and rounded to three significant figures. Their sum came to 371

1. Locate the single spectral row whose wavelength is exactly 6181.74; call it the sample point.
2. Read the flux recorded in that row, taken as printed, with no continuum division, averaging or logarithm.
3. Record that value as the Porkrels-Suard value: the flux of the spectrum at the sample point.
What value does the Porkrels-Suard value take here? 173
